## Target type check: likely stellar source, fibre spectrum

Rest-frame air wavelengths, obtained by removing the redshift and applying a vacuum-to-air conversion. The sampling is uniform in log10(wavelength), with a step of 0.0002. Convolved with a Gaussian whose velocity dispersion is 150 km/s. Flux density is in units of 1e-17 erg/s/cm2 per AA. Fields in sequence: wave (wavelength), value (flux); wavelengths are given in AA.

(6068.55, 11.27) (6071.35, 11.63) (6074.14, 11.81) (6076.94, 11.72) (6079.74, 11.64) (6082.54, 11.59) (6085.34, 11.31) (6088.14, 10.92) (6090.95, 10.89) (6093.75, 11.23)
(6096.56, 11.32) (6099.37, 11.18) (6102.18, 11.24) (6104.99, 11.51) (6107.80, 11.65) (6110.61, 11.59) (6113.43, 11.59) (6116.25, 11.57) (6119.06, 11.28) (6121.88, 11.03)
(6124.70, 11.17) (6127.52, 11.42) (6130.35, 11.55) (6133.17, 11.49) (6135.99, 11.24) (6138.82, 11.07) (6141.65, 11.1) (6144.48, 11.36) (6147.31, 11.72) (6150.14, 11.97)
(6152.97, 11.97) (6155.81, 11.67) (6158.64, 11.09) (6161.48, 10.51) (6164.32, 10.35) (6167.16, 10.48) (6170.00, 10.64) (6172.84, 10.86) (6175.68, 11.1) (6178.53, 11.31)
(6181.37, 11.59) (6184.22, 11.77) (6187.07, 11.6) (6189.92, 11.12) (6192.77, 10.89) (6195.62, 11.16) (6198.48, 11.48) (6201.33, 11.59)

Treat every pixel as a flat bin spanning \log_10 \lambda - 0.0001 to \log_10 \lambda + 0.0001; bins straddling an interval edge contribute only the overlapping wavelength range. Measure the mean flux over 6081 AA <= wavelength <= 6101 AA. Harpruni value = 11.2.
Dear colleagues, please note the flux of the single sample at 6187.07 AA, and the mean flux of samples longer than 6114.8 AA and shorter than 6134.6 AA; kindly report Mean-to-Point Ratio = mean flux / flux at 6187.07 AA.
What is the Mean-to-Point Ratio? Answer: 0.98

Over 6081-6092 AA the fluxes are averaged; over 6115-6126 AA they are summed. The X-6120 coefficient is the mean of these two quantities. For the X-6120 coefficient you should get 28.1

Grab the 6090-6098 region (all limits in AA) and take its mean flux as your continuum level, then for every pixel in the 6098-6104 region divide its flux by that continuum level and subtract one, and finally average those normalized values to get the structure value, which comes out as 0.006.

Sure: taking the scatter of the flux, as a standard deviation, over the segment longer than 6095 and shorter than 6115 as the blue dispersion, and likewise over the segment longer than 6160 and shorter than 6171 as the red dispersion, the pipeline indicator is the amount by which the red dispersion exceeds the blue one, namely -0.07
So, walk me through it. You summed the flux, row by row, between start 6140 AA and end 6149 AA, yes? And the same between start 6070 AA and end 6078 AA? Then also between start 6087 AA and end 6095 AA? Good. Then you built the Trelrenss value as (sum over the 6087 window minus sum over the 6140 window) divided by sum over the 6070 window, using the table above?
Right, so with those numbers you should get -0.03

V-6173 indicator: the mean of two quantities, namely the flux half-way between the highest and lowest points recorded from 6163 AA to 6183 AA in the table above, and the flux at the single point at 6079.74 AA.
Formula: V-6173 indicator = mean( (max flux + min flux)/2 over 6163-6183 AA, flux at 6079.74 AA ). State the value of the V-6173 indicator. 11.3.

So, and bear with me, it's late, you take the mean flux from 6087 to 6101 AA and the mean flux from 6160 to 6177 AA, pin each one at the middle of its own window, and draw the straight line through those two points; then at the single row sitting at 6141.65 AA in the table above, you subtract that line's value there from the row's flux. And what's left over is 0.28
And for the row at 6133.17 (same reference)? 0.62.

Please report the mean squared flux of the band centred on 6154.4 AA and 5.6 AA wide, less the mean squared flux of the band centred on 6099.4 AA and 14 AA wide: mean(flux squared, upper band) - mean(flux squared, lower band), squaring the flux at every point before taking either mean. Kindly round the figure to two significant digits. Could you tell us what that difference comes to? 12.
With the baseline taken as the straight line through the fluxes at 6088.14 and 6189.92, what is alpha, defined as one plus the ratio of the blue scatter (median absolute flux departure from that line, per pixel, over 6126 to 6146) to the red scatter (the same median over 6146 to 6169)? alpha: 1.51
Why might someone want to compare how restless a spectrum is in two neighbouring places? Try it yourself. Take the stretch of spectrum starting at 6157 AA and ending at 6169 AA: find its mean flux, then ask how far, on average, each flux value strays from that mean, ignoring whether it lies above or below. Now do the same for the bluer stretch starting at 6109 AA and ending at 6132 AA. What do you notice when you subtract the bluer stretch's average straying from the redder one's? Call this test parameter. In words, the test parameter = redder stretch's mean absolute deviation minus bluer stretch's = 0.06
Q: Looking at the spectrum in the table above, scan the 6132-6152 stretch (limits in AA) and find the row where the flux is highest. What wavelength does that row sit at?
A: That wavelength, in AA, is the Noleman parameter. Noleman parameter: 6150.14 AA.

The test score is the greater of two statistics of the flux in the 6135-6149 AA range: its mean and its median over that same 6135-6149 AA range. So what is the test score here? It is 11.3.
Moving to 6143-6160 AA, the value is 11.7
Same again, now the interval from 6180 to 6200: 11.5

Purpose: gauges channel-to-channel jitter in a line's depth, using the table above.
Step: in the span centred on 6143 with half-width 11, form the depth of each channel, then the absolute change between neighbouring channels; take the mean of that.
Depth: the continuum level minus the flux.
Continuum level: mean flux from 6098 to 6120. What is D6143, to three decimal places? 0.189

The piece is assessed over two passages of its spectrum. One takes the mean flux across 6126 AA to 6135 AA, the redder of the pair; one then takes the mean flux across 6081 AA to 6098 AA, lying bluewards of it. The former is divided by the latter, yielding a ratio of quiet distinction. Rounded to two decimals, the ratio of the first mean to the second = 1.02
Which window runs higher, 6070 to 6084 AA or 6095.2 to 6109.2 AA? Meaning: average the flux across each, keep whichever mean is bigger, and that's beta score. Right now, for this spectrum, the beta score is 11.7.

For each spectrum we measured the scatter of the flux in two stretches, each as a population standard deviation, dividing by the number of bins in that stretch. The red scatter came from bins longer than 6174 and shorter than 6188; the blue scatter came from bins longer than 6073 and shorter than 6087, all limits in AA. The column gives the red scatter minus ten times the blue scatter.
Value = -1.5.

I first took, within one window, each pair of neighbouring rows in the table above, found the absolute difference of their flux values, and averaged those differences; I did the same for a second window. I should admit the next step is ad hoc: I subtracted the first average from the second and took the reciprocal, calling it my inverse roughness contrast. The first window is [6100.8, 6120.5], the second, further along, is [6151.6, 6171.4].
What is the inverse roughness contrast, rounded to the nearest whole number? 5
